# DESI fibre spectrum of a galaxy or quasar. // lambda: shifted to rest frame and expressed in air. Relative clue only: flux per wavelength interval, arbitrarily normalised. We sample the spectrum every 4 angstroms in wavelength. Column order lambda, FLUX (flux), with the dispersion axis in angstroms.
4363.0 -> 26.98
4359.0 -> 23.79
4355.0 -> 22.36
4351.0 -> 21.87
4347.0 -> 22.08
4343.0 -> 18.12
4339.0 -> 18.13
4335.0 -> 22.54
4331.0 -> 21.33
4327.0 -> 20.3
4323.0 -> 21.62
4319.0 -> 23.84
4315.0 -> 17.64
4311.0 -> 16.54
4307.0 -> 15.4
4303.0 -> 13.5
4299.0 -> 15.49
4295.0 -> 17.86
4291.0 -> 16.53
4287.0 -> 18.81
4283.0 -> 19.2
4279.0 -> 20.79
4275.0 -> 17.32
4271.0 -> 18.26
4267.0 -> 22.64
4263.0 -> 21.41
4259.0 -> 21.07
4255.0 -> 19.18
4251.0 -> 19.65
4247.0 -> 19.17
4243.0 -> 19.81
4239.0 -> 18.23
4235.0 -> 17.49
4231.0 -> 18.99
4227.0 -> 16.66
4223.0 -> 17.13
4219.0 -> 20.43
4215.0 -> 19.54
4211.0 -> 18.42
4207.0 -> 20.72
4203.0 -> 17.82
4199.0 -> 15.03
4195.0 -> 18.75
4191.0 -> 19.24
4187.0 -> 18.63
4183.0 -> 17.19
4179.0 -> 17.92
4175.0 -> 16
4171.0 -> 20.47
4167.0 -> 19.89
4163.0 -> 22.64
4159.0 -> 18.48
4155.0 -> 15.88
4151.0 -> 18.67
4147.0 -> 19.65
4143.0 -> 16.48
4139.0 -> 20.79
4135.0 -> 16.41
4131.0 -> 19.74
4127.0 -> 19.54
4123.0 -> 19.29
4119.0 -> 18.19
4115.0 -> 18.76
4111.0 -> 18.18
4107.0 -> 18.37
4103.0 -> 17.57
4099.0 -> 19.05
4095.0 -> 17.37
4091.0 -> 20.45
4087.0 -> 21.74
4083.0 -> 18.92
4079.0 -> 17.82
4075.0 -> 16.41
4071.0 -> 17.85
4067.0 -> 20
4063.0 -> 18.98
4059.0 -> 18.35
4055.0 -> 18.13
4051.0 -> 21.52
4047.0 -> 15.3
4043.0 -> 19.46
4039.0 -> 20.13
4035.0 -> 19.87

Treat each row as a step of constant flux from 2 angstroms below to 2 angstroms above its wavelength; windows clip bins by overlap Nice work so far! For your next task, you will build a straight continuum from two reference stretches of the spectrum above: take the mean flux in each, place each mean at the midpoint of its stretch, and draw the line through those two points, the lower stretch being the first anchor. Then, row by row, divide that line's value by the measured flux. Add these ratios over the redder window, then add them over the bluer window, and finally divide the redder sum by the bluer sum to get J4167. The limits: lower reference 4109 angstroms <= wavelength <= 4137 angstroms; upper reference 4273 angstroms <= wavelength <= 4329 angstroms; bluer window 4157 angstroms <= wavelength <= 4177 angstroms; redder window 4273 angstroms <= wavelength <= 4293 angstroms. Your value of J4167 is 1.03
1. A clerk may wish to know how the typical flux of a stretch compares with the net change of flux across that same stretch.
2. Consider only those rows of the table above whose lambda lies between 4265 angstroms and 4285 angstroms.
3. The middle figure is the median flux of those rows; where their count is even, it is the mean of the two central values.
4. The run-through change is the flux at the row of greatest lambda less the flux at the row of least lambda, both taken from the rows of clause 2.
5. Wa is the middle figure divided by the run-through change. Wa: -6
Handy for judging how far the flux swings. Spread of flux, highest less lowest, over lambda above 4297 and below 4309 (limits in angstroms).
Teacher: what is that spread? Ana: 2.0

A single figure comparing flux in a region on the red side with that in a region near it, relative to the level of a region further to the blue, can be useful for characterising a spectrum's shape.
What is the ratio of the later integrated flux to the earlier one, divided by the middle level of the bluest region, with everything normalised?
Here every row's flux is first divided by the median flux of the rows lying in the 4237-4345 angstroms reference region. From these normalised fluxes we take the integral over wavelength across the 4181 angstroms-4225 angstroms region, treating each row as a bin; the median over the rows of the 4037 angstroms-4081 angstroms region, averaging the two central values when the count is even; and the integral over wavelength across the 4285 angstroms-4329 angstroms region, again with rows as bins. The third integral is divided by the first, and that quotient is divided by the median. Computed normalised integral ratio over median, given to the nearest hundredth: 1.02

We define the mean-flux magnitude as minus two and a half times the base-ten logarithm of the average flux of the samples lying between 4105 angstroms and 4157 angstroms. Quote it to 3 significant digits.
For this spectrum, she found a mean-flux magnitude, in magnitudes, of -3.17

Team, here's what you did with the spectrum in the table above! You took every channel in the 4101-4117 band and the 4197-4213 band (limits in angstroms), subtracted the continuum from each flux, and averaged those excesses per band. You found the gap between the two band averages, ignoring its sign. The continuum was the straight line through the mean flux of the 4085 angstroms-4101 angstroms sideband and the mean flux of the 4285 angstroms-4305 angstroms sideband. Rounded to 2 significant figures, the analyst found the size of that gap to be 1.3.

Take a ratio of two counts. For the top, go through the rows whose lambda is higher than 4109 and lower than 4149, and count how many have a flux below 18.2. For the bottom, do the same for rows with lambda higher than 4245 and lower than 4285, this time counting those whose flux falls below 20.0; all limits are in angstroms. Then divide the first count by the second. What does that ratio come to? 0.67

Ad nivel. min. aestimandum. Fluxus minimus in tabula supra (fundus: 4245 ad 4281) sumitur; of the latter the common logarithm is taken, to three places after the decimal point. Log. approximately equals 1.239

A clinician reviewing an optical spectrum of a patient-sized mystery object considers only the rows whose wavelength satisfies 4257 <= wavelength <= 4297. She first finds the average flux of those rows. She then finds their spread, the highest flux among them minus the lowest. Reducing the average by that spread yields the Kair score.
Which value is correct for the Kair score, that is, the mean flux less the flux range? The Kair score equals 13.3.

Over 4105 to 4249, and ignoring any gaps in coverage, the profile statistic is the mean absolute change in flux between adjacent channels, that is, 1.9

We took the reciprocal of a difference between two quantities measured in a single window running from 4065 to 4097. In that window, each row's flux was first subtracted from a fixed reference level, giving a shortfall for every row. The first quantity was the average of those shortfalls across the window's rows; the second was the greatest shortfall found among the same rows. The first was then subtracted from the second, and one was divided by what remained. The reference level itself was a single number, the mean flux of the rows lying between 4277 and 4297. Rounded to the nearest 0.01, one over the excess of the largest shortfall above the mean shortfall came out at 0.41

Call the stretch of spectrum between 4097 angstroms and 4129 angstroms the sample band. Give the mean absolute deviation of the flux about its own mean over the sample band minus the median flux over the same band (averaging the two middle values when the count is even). -18.0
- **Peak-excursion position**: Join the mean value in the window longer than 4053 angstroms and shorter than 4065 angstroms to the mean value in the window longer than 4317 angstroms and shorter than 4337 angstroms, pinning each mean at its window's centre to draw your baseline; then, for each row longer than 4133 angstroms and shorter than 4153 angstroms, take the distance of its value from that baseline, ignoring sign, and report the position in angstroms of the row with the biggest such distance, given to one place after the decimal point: 4143.0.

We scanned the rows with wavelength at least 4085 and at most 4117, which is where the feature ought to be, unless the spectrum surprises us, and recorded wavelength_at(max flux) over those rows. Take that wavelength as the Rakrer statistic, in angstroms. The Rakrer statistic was 4087.0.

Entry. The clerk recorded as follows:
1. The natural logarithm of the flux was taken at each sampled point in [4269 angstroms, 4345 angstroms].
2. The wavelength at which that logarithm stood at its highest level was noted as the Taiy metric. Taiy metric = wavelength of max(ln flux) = 4319.0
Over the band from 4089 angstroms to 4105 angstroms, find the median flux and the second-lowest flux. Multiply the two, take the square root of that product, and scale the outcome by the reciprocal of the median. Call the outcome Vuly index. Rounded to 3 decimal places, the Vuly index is 0.980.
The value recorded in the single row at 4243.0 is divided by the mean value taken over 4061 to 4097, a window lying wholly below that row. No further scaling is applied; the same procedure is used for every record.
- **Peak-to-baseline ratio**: 1.05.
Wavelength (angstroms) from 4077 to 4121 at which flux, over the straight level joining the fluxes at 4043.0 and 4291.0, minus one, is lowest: 4095.0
